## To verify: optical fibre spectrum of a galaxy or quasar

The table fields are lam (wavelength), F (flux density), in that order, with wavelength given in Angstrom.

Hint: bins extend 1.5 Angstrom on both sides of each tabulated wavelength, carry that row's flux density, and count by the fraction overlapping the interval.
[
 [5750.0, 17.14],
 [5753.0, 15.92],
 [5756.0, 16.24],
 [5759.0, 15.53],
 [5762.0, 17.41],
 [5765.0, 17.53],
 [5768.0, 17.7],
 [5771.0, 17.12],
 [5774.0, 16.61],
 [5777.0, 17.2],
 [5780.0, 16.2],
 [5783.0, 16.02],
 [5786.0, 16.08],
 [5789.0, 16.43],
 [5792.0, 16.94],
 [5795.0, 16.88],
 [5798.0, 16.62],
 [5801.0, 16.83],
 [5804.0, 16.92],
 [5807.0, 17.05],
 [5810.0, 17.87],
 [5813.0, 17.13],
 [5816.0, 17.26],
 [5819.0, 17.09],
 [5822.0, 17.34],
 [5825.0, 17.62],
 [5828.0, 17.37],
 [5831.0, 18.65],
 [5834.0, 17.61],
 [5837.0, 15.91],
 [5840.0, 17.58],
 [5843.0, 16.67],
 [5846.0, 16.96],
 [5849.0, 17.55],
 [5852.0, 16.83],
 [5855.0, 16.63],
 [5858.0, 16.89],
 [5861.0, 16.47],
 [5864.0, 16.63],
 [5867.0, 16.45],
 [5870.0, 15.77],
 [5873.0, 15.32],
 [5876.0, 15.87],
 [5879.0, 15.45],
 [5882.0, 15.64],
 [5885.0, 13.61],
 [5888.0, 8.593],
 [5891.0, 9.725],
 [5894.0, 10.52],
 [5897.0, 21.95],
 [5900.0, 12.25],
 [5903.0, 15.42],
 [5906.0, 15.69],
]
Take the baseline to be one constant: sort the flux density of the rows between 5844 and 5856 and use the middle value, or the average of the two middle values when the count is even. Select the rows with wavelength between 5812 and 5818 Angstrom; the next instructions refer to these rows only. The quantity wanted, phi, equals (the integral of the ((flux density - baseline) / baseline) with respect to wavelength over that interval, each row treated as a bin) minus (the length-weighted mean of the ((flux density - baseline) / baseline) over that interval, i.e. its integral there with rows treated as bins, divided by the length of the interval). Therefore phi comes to 0.1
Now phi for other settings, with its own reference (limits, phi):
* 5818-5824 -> 0.1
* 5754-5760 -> -0.3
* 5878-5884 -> -0.4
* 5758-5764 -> -0.1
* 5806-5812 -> 0.2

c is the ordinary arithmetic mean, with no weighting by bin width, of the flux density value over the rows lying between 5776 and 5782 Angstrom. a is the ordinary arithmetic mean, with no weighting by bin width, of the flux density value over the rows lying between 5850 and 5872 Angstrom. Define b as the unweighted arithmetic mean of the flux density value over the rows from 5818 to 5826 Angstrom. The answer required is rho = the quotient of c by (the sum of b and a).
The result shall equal 0.49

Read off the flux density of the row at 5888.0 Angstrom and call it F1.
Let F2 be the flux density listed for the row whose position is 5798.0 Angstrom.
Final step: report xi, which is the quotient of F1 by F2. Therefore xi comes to 0.52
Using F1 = 8.593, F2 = 16.62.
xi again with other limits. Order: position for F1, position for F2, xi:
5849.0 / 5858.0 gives 1.04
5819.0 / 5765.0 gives 0.97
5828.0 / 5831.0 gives 0.93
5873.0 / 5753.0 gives 0.96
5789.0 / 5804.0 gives 0.97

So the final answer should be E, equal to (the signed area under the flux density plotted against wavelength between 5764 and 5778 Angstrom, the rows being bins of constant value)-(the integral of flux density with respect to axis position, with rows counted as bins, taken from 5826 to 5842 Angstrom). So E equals -37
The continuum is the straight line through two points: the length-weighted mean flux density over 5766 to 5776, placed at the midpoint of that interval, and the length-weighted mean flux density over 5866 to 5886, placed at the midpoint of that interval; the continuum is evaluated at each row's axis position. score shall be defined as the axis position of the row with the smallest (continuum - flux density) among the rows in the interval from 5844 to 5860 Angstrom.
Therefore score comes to 5849.0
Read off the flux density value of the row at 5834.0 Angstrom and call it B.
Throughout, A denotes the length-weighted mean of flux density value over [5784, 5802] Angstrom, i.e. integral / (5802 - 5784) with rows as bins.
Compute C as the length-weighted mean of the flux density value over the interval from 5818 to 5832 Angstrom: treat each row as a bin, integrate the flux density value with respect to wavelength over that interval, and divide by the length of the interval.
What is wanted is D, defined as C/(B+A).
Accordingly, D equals 0.51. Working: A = 16.6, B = 17.61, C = 17.6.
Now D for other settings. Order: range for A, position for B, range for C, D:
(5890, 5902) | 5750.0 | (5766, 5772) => 0.56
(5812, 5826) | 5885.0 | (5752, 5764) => 0.53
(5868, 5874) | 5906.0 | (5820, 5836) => 0.56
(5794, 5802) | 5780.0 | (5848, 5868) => 0.51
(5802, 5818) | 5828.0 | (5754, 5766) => 0.48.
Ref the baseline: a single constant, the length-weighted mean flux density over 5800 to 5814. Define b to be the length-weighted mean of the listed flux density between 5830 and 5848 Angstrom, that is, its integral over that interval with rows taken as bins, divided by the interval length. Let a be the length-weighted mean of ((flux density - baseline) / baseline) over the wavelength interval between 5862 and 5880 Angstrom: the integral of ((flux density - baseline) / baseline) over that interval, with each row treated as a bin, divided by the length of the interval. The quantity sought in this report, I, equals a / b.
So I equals -0.004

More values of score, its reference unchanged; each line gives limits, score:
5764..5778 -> 5768.0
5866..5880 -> 5867.0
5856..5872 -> 5858.0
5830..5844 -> 5831.0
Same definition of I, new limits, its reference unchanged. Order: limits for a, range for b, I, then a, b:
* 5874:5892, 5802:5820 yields -0.013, -0.23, 17.2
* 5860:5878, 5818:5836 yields -0.004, -0.06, 17.6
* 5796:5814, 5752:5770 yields 0.000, -0.01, 16.8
